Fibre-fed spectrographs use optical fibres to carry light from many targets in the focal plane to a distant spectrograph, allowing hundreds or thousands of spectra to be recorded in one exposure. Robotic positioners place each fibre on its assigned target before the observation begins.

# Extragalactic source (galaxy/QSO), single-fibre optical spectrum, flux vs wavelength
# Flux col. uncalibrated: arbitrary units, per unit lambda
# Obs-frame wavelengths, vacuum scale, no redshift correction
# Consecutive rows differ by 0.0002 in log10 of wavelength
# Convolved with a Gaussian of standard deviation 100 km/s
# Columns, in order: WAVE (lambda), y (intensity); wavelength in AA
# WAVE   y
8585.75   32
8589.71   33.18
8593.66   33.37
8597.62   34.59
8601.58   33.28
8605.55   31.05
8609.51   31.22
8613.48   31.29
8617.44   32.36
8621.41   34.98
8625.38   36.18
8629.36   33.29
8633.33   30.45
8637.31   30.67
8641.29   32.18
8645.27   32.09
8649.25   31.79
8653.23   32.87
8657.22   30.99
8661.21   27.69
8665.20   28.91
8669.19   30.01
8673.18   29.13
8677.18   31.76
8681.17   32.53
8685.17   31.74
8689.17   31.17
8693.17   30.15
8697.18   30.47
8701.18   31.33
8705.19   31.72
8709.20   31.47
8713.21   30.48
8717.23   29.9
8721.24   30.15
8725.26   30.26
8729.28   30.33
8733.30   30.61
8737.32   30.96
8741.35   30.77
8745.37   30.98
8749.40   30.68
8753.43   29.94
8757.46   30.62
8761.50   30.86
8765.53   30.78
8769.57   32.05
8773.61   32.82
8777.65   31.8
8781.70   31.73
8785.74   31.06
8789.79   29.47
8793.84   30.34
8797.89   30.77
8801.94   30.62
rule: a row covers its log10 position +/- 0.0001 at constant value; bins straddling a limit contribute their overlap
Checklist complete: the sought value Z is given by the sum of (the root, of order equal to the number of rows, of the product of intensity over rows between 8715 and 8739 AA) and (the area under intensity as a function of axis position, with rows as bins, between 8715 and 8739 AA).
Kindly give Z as 759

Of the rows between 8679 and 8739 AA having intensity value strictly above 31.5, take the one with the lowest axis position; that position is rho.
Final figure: 8681.17 AA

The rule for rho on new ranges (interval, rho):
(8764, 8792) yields 8769.57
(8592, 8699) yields 8593.66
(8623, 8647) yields 8625.38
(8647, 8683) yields 8649.25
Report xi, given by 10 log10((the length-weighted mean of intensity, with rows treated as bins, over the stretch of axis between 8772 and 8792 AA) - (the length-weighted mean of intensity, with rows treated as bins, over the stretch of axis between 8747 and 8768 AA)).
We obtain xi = -1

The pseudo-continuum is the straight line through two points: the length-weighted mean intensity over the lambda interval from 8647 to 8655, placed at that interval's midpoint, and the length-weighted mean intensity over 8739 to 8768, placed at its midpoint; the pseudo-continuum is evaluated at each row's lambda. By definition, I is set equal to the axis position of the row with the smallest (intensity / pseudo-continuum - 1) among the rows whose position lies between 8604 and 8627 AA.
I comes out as 8605.55 AA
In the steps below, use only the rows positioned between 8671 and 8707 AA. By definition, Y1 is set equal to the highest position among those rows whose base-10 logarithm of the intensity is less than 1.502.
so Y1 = 8705.19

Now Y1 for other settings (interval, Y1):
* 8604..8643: 8637.31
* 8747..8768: 8765.53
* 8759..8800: 8797.89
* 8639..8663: 8661.21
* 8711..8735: 8733.30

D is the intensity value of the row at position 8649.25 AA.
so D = 31.79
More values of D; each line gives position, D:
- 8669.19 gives 30.01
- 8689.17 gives 31.17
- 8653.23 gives 32.87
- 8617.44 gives 32.36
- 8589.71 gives 33.18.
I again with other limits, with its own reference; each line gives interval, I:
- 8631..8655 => 8633.33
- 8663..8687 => 8665.20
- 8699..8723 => 8717.23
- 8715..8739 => 8717.23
